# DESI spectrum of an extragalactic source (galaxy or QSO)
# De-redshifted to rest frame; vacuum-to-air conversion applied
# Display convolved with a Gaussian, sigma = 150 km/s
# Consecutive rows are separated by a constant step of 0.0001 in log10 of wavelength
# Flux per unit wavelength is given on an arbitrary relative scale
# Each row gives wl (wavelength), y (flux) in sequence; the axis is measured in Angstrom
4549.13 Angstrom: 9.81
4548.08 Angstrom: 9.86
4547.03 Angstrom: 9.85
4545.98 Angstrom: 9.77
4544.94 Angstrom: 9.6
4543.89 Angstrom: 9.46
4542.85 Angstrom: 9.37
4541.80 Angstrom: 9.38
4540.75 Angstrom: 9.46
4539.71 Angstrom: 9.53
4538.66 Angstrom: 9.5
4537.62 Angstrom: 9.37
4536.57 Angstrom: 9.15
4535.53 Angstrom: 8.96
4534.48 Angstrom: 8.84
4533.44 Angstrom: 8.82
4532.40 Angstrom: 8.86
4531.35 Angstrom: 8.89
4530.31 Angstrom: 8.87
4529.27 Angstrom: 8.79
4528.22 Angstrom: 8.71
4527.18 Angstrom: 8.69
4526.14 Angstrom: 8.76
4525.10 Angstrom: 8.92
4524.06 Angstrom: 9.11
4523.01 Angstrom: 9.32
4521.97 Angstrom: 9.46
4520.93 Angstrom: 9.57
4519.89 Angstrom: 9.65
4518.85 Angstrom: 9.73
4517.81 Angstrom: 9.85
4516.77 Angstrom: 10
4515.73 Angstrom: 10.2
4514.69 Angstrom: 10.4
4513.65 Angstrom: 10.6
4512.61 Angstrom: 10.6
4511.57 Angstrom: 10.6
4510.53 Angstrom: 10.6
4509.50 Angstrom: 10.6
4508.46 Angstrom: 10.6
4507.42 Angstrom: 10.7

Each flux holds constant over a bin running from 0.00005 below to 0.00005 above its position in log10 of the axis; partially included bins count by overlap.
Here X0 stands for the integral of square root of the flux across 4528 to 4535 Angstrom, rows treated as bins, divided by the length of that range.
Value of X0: 2.97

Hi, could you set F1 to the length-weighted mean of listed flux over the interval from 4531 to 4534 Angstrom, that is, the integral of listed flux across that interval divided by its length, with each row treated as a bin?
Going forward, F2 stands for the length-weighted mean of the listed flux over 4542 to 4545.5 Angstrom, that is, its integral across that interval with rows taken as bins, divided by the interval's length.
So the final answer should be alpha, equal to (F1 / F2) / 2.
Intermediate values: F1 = 8.86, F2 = 9.5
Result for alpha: 0.467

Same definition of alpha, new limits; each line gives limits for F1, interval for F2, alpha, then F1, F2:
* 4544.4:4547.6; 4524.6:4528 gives 0.553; 9.73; 8.8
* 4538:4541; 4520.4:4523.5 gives 0.503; 9.51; 9.5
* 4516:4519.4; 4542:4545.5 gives 0.521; 9.89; 9.5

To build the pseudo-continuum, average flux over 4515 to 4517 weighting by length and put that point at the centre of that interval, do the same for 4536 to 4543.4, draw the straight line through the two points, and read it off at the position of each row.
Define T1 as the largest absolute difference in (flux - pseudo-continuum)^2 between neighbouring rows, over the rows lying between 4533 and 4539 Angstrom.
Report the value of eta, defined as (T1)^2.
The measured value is 0.04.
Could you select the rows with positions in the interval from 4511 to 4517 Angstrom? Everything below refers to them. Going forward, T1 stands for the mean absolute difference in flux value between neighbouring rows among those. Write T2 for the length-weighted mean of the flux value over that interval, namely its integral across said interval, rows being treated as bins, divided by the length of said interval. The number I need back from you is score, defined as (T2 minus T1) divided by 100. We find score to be 0.103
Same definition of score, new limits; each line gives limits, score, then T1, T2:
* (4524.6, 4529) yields 0.087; 0.083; 8.8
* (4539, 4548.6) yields 0.095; 0.081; 9.6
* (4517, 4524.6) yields 0.094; 0.123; 9.5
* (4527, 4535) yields 0.088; 0.041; 8.8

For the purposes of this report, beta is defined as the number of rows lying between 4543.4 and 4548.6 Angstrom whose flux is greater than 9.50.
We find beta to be 4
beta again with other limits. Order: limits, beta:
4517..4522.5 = 4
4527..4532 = 0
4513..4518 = 5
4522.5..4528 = 0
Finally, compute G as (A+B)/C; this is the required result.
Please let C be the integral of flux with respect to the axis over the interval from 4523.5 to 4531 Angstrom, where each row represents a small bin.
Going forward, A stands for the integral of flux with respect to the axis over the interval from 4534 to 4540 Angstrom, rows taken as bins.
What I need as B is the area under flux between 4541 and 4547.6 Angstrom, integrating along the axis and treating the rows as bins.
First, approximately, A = 55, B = 63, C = 66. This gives 1.8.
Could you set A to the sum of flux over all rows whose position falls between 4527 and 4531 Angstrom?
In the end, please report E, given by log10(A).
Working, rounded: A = 35.1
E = 1.545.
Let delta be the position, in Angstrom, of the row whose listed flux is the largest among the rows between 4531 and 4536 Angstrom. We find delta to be 4535.53 Angstrom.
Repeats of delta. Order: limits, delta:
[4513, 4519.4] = 4513.65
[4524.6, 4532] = 4525.10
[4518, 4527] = 4518.85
